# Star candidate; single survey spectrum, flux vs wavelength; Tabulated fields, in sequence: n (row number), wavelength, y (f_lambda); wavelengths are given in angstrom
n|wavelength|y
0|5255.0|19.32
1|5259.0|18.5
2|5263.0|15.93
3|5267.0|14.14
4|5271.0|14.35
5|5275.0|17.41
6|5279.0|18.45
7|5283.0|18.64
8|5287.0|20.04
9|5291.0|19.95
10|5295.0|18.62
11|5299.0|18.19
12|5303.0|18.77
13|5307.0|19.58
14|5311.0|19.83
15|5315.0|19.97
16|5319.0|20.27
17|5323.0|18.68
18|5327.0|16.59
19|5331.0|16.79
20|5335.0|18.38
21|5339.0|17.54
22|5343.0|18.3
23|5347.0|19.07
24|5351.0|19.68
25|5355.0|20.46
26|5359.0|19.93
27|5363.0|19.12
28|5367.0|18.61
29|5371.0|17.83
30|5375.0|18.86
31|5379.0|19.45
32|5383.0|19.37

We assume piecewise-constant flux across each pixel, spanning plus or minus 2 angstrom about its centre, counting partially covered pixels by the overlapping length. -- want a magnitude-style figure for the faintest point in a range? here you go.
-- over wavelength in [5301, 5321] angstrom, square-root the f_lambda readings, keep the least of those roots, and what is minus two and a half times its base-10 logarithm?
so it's -1.59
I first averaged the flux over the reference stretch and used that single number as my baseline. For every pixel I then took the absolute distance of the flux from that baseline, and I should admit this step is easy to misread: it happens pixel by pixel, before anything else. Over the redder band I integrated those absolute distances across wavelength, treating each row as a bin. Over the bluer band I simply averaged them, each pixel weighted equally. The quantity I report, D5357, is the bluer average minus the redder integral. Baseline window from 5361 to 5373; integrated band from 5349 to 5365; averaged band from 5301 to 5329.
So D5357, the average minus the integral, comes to -19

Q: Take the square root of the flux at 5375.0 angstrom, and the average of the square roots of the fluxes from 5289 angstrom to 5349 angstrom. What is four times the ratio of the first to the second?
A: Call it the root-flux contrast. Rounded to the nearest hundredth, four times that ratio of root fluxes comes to 4.02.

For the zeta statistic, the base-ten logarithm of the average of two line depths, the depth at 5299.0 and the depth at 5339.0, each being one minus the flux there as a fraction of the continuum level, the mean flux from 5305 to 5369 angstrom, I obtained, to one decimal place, -1.3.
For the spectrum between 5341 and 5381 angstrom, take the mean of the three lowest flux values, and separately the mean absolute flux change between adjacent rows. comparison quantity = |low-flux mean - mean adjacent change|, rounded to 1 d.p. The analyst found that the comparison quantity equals 17.5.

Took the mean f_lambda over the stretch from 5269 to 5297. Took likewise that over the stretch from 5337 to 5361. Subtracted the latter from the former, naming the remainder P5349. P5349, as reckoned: -1.0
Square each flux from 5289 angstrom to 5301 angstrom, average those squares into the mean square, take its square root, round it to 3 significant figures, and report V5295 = 18.9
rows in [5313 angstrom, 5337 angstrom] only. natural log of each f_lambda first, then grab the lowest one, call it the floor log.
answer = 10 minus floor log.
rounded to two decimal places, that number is 7.19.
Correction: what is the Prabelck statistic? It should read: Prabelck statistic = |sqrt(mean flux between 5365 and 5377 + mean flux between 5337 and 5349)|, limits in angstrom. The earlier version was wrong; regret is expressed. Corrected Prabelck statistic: 6.06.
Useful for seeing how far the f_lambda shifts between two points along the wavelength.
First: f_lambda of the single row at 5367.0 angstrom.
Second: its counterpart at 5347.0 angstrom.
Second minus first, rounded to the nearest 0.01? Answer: 0.46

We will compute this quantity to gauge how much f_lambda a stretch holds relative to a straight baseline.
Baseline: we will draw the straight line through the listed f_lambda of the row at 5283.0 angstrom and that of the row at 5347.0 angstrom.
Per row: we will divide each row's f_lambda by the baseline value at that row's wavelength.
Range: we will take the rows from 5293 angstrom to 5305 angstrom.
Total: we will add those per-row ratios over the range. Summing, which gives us 3.0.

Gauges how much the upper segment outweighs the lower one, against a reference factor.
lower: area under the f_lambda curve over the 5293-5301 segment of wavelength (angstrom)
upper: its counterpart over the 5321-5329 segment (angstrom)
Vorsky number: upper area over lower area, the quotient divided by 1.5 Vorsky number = 0.639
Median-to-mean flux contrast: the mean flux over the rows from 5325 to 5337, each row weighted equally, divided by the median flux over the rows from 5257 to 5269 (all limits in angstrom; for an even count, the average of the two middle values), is 1.08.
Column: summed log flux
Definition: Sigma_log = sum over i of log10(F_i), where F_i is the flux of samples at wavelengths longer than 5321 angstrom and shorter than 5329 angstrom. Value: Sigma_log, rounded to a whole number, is 2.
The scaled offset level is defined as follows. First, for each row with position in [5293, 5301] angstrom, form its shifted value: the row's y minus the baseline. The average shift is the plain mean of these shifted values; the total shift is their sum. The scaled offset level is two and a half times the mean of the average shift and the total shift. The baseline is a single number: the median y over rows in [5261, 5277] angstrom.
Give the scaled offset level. 12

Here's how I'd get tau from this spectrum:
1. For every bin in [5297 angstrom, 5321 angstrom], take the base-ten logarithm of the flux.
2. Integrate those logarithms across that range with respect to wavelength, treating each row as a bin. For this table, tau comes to 30.9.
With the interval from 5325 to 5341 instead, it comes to 19.8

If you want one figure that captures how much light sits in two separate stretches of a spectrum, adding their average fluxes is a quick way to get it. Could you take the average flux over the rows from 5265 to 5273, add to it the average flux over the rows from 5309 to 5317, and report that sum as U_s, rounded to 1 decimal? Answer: 34.1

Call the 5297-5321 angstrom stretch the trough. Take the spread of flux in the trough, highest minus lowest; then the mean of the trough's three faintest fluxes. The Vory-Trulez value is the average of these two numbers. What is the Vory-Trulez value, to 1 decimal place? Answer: 10.5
